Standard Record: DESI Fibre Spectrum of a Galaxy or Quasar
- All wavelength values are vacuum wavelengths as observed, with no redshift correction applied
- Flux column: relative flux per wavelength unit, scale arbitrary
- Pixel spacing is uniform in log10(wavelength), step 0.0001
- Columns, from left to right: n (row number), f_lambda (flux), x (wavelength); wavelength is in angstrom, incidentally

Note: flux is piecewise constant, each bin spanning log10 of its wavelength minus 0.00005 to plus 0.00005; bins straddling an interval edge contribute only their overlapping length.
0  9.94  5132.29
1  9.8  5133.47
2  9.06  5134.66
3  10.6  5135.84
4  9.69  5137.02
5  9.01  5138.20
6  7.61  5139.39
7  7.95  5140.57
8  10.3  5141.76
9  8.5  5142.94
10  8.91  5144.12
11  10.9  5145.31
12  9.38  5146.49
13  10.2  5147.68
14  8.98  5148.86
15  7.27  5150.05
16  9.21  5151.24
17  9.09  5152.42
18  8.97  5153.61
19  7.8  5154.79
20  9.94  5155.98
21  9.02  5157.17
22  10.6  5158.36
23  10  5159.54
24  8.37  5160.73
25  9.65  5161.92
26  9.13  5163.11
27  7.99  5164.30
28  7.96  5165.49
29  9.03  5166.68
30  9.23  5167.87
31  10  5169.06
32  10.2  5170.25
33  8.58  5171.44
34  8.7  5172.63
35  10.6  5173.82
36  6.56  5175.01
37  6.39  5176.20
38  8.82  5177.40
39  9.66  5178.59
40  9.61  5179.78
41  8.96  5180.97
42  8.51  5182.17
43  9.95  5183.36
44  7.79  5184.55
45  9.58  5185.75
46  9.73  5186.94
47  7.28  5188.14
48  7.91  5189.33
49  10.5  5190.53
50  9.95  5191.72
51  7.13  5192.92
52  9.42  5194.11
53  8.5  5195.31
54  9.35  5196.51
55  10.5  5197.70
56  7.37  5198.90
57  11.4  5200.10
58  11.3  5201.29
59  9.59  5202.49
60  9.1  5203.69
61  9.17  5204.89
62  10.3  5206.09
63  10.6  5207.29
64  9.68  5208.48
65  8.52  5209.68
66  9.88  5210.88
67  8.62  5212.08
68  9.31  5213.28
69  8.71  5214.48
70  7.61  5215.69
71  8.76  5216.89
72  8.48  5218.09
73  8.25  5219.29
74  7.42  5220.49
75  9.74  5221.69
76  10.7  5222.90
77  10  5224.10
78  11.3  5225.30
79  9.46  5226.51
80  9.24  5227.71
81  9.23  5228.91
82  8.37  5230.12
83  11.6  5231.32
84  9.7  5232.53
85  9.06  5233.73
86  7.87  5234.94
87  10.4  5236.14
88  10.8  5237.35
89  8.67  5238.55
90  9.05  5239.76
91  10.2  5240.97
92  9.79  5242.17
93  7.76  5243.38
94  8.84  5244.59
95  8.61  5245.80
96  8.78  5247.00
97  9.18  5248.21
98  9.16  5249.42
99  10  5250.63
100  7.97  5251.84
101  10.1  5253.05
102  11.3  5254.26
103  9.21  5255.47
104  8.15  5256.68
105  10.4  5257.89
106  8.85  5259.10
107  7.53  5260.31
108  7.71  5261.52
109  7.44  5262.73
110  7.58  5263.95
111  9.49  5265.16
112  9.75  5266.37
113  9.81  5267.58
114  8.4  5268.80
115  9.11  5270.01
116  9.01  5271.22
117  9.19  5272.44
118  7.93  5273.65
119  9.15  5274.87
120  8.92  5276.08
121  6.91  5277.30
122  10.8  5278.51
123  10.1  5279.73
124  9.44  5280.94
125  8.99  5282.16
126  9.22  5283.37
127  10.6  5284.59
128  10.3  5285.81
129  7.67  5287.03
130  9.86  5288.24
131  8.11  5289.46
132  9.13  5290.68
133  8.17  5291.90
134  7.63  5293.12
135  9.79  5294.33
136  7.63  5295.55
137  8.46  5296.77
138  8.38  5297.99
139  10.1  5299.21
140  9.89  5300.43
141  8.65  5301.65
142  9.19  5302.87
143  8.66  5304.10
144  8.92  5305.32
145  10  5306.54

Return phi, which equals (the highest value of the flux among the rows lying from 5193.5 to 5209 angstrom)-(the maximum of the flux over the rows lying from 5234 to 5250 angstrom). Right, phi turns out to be 0.6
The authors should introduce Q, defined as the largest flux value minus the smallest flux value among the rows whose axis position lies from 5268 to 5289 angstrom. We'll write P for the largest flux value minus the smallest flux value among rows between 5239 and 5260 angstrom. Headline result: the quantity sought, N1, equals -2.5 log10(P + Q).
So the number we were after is -2.18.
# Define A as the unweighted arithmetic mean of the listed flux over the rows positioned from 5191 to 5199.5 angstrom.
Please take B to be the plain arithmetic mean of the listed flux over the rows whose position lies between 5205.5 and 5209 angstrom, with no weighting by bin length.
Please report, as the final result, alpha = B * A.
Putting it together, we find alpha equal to 90.6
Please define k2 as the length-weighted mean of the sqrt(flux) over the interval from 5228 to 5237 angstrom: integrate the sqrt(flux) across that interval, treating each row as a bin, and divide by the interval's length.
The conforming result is 3.07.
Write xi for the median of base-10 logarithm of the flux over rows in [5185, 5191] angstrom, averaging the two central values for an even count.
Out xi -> 0.981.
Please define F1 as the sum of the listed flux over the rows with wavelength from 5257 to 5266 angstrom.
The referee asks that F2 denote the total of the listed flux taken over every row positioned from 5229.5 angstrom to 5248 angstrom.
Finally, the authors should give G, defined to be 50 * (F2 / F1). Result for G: 118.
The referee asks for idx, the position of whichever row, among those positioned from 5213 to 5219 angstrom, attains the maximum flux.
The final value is 5213.28 angstrom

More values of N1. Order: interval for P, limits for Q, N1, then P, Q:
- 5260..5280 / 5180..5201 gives -2.28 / 3.89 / 4.3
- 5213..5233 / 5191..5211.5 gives -2.32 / 4.18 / 4.3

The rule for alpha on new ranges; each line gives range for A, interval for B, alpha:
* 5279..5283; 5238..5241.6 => 88.5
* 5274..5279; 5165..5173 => 81.4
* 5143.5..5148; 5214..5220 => 82.3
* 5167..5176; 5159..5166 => 80.7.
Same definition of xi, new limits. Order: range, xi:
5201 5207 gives 0.982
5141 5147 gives 0.972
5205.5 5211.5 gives 0.995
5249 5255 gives 1.000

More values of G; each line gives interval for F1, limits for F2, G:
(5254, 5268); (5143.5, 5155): 42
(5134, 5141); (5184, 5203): 137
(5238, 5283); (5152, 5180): 32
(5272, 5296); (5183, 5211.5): 63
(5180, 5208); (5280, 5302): 38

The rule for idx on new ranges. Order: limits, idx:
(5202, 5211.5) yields 5207.29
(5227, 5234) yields 5231.32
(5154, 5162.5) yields 5158.36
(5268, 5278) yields 5272.44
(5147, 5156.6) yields 5147.68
